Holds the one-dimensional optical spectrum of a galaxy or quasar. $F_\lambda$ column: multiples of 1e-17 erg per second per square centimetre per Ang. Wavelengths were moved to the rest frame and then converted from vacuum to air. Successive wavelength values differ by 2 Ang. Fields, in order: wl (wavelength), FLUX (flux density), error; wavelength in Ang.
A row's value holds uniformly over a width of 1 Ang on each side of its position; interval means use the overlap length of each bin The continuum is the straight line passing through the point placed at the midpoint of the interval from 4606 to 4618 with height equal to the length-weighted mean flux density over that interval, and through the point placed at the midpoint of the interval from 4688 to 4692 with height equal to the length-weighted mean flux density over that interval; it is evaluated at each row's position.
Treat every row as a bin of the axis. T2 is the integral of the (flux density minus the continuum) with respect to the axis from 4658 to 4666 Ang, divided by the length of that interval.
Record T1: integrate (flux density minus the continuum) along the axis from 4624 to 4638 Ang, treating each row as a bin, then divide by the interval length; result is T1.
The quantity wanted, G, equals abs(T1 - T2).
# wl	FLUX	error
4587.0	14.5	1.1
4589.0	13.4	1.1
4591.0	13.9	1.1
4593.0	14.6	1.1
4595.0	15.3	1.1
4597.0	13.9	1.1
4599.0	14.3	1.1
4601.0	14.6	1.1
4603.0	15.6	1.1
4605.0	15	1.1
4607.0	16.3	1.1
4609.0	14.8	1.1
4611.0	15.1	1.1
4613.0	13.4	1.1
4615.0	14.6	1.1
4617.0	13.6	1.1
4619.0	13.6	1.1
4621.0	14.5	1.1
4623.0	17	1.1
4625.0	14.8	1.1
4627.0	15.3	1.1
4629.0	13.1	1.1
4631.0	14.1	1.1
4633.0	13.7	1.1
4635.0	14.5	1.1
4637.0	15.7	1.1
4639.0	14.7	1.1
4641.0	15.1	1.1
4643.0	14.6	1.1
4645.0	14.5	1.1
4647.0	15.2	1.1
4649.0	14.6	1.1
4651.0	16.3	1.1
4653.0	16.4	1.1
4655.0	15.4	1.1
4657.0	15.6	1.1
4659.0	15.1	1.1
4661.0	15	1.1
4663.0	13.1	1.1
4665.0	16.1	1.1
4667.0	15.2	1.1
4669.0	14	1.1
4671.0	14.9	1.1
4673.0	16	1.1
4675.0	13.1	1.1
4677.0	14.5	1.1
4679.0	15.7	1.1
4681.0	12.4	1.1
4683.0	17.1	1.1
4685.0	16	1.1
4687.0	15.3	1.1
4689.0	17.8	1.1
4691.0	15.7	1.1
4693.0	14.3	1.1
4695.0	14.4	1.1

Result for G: 0.5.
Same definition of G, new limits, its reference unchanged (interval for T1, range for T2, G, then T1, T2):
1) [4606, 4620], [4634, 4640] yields 0.2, -0.2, -0.3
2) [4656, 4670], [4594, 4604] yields 1.6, -1.1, 0.5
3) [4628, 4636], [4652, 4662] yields 1.0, -1.3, -0.4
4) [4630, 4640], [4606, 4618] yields 0.7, -0.7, 0.0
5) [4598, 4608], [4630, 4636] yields 1.9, 0.8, -1.1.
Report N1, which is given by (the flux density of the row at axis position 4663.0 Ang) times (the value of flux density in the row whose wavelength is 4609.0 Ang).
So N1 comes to 194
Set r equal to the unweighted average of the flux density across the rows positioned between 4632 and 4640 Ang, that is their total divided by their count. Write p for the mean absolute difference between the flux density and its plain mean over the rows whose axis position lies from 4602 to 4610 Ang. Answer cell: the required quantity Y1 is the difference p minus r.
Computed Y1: -14.1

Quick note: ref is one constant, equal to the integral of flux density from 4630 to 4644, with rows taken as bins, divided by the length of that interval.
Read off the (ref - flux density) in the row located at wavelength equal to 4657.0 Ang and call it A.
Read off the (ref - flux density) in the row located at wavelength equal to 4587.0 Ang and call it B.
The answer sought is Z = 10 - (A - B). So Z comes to 11.1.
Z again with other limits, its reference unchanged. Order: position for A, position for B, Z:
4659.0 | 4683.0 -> 8.0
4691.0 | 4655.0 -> 10.3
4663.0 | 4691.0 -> 7.4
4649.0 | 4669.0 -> 10.6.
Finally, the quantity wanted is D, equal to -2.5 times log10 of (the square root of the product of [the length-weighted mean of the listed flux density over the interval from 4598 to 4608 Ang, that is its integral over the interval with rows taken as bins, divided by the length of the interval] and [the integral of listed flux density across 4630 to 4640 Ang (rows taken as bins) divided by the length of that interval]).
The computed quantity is -2.93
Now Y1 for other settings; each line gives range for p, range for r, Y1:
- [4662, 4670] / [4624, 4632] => -13.3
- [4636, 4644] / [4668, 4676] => -14.1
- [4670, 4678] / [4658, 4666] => -14.0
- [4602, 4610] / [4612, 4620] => -13.3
